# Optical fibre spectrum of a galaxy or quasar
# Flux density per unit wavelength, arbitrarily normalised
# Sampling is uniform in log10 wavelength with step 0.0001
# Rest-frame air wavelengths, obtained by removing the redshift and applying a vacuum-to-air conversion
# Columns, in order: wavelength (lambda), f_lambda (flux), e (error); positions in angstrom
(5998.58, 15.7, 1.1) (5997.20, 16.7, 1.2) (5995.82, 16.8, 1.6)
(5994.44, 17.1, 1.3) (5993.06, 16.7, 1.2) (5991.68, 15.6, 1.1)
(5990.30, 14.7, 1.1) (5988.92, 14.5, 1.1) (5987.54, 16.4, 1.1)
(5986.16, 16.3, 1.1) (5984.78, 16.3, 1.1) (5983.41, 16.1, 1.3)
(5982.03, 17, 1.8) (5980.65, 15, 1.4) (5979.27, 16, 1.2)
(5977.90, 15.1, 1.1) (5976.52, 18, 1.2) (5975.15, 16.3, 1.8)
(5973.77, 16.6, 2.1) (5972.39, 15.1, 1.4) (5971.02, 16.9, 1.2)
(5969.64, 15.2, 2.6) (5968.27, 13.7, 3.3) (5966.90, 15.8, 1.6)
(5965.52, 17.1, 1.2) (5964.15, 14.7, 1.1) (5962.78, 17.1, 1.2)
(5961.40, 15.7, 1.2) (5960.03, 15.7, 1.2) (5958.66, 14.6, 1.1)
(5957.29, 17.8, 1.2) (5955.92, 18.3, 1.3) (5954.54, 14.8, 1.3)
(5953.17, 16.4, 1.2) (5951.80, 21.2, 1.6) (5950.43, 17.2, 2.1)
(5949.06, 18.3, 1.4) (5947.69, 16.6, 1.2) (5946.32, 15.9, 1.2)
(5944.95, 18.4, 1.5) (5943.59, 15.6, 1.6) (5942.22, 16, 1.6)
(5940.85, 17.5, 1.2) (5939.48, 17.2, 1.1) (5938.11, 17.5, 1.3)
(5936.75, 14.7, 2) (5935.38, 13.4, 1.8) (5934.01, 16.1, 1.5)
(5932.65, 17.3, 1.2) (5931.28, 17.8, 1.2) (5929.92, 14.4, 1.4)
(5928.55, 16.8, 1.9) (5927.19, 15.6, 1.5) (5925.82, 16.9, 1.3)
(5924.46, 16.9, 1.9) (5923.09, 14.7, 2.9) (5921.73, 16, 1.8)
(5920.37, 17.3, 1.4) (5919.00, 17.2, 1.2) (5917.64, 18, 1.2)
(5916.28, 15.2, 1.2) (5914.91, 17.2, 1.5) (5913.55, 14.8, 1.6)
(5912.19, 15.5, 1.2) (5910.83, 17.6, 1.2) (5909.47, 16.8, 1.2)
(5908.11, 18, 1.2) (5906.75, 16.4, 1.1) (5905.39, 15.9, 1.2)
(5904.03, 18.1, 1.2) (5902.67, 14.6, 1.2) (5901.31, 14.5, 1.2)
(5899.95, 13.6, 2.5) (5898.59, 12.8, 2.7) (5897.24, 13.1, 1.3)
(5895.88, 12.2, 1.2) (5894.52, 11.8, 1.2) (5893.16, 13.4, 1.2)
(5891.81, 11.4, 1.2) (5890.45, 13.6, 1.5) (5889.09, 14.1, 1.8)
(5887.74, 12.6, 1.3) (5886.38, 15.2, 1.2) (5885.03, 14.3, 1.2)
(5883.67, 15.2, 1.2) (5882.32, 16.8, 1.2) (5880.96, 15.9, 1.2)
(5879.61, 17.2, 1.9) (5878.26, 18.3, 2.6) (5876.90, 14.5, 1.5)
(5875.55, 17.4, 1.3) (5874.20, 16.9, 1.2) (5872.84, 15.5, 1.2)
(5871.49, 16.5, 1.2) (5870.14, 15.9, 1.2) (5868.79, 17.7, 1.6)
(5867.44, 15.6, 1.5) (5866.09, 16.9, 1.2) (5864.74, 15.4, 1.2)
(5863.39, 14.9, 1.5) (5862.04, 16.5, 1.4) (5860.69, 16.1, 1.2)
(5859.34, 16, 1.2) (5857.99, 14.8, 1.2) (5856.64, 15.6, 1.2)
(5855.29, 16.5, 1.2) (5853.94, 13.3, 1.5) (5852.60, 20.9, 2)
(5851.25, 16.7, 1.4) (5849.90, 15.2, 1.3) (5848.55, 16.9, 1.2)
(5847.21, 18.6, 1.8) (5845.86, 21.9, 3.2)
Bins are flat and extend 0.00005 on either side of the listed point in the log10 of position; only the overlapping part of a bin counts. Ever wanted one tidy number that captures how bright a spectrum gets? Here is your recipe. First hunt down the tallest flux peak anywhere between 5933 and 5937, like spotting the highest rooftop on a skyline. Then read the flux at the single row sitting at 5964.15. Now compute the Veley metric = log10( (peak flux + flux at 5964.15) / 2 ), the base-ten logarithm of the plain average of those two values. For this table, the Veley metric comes 1.19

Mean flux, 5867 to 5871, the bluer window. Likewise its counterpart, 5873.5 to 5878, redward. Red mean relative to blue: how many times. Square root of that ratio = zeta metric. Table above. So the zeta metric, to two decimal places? 1.00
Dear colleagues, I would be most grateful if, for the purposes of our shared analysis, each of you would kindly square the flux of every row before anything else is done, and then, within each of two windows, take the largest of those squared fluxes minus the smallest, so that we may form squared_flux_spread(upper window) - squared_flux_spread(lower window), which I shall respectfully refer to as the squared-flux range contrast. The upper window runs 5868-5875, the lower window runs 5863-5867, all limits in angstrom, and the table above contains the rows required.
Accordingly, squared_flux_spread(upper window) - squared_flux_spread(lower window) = 9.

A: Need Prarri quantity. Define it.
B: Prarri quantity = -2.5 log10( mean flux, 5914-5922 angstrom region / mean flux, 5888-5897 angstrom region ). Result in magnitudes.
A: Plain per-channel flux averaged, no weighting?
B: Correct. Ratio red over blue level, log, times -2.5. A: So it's -0.30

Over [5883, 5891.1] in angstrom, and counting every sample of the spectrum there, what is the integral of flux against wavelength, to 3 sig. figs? 115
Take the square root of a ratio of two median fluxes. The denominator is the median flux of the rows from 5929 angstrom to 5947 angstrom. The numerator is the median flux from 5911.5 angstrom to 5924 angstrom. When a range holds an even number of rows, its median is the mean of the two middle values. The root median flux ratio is 1.00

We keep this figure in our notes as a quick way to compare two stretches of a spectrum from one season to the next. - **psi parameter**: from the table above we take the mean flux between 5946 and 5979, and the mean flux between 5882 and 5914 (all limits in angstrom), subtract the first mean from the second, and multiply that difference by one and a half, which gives -3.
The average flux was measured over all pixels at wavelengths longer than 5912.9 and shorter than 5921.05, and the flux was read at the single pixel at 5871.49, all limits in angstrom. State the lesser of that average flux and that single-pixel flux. 16.5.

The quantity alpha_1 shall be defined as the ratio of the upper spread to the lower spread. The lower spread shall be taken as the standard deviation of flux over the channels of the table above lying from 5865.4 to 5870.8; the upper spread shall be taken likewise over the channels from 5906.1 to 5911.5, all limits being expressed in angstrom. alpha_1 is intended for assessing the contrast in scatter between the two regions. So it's 0.8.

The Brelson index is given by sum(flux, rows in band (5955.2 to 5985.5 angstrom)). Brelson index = 354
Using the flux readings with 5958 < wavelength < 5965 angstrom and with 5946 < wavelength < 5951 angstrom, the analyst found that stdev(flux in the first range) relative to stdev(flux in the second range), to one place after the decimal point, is 1.0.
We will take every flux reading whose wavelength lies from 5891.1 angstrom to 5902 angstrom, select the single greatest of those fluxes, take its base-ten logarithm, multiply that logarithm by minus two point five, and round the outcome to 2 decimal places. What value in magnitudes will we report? -2.90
